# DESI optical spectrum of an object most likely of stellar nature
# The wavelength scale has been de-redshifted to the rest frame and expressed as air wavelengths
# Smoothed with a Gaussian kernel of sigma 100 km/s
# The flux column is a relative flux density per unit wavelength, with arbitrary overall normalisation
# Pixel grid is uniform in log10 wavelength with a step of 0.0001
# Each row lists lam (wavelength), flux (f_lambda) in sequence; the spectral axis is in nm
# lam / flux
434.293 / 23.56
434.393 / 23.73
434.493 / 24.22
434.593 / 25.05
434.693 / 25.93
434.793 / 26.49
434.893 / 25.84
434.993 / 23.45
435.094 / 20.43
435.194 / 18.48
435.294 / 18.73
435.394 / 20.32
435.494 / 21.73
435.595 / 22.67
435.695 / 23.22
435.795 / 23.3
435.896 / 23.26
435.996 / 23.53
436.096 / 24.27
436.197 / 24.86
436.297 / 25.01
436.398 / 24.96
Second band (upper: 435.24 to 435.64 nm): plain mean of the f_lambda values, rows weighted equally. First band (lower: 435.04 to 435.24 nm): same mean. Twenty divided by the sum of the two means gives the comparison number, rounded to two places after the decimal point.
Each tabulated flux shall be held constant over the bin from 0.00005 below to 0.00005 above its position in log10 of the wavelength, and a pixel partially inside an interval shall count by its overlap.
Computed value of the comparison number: 0.50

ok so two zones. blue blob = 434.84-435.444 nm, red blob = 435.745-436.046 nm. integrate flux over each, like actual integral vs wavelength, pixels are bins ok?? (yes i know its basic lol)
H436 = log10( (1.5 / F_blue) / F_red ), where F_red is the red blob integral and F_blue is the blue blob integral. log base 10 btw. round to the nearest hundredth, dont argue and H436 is -1.78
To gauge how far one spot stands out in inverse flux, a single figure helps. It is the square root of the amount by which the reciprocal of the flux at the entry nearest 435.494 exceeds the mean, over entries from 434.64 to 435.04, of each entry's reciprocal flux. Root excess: 0.08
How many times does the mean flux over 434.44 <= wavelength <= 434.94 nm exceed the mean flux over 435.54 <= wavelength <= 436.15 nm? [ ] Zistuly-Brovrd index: 1.09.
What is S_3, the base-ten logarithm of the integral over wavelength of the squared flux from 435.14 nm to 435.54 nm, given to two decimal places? 2.20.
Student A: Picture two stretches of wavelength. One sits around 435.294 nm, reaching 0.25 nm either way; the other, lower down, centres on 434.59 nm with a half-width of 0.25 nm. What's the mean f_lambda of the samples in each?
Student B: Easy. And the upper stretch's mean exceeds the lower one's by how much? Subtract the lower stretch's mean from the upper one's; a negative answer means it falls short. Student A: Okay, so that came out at -5.1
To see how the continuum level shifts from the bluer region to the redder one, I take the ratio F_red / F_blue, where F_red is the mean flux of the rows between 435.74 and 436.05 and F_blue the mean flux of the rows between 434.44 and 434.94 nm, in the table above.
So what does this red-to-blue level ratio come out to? 0.92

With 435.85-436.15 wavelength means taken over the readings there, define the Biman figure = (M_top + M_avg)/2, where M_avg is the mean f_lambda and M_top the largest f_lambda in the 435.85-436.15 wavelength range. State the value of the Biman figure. 24.0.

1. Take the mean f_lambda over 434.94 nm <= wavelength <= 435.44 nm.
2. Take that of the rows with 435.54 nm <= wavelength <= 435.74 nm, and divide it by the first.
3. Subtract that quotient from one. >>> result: -0.13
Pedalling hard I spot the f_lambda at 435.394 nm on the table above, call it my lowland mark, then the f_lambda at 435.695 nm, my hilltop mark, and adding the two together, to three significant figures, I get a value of 43.5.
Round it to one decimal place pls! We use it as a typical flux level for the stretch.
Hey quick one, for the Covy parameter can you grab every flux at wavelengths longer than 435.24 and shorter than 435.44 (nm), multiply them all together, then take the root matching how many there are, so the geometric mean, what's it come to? 19.5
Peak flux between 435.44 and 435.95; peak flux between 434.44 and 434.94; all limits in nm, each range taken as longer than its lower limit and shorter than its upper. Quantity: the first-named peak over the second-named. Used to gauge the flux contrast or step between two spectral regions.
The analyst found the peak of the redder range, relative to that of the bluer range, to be 0.88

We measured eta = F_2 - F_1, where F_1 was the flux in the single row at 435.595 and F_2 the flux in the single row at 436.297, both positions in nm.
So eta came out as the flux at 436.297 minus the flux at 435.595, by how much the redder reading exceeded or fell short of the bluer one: 2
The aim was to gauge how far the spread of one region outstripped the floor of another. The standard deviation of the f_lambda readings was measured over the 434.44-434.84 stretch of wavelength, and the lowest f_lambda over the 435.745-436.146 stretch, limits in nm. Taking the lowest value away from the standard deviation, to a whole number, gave -22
